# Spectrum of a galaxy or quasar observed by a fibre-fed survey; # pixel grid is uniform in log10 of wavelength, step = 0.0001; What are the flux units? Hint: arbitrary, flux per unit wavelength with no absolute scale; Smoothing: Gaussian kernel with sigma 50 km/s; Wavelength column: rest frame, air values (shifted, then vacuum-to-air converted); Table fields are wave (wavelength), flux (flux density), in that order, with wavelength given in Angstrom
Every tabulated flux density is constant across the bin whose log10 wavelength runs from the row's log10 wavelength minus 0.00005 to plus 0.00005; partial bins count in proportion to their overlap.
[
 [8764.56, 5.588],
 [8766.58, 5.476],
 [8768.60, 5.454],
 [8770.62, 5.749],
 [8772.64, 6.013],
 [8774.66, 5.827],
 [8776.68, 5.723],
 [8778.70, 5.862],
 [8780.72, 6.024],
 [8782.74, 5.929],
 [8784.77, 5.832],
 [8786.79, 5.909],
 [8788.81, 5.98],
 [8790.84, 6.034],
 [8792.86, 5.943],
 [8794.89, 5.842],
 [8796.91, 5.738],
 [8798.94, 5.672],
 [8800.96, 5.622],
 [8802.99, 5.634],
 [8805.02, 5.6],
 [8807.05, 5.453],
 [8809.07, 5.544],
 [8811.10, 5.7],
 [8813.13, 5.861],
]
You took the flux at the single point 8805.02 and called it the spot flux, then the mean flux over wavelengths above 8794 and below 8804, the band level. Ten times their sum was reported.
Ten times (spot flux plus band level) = 113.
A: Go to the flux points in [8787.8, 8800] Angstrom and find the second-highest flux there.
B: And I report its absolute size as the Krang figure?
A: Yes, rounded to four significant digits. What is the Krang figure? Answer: 5.980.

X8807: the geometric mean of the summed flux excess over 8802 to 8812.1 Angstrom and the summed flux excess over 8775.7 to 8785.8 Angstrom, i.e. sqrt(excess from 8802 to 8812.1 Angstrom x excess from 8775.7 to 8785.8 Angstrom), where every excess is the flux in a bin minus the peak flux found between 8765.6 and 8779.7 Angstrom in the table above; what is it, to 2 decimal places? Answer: 1.22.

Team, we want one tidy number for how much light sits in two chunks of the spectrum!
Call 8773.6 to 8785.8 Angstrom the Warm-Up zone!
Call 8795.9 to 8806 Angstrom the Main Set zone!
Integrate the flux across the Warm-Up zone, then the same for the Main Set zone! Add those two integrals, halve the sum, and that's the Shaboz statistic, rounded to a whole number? 64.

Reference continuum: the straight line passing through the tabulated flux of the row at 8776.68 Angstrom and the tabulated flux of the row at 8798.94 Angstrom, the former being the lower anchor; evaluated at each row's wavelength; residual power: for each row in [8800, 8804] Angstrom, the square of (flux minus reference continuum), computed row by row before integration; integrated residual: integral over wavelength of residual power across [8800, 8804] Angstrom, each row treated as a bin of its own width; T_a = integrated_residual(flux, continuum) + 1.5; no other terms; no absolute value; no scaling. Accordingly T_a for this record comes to 1.51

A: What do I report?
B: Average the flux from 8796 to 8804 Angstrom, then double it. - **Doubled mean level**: 11.3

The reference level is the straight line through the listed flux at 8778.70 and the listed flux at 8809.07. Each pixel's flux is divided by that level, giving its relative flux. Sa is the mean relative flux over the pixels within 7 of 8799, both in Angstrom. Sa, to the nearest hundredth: 1.01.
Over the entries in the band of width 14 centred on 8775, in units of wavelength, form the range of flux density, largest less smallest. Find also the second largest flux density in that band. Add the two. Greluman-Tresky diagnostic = 6.58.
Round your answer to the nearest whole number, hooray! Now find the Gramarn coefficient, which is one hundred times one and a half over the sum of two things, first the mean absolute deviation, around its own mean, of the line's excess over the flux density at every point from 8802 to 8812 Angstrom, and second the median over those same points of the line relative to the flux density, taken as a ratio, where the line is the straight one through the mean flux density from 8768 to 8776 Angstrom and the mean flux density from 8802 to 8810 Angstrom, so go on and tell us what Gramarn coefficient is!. 142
